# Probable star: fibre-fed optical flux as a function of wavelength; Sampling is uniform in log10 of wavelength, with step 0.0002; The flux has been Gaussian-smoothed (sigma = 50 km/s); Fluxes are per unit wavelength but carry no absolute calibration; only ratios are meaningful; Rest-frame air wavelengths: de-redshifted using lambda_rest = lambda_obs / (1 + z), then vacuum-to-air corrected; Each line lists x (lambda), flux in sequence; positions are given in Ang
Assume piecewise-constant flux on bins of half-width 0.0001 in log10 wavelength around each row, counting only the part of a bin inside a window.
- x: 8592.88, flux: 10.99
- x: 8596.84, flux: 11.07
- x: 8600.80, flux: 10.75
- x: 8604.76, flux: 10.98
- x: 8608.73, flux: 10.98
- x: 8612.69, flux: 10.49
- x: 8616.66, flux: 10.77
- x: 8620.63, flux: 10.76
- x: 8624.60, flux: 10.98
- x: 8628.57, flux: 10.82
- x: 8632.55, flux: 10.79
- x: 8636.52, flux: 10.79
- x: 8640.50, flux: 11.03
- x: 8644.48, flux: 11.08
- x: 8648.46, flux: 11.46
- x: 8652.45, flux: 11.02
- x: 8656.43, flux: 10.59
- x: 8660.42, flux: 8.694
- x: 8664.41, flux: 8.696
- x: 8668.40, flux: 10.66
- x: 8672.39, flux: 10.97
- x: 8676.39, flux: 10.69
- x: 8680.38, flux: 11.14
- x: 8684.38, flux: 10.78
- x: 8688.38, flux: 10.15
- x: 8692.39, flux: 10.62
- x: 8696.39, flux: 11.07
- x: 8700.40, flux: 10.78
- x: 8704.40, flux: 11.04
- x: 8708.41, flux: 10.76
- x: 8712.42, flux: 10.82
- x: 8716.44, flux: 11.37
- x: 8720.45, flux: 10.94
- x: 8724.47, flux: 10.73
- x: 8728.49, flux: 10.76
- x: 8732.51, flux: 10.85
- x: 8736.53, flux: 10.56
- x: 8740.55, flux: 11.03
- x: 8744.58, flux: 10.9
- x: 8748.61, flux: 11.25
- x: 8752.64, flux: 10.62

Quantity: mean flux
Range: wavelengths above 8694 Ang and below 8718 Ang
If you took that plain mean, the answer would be 11.0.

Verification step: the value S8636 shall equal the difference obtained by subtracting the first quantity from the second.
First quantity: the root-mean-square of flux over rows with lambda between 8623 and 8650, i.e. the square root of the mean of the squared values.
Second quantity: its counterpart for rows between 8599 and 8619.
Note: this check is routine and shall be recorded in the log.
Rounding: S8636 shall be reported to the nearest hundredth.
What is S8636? -0.20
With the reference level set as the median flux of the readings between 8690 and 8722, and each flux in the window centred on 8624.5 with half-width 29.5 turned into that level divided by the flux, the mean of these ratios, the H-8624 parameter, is 1.00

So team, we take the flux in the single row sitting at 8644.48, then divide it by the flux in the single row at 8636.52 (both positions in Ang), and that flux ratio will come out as 1.03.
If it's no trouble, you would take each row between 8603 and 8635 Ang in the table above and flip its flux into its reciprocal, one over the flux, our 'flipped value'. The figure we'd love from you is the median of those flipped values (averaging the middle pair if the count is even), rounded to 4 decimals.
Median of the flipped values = 0.0925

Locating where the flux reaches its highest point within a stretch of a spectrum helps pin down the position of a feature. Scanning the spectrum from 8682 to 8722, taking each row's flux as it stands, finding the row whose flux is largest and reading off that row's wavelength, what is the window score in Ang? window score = 8716.44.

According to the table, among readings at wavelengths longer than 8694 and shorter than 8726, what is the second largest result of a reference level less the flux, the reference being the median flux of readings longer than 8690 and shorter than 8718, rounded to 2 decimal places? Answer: 0.06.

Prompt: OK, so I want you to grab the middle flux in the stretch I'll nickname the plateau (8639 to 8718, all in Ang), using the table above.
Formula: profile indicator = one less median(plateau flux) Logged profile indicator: -9.80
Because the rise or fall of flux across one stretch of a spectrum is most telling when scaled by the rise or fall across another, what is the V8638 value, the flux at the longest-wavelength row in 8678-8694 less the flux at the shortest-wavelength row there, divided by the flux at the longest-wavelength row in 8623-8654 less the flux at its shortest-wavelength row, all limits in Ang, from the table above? -13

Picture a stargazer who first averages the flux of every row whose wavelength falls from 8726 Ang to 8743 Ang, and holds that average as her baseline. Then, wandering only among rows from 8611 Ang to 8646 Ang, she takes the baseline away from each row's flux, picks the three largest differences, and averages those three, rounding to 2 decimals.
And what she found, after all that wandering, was 0.23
